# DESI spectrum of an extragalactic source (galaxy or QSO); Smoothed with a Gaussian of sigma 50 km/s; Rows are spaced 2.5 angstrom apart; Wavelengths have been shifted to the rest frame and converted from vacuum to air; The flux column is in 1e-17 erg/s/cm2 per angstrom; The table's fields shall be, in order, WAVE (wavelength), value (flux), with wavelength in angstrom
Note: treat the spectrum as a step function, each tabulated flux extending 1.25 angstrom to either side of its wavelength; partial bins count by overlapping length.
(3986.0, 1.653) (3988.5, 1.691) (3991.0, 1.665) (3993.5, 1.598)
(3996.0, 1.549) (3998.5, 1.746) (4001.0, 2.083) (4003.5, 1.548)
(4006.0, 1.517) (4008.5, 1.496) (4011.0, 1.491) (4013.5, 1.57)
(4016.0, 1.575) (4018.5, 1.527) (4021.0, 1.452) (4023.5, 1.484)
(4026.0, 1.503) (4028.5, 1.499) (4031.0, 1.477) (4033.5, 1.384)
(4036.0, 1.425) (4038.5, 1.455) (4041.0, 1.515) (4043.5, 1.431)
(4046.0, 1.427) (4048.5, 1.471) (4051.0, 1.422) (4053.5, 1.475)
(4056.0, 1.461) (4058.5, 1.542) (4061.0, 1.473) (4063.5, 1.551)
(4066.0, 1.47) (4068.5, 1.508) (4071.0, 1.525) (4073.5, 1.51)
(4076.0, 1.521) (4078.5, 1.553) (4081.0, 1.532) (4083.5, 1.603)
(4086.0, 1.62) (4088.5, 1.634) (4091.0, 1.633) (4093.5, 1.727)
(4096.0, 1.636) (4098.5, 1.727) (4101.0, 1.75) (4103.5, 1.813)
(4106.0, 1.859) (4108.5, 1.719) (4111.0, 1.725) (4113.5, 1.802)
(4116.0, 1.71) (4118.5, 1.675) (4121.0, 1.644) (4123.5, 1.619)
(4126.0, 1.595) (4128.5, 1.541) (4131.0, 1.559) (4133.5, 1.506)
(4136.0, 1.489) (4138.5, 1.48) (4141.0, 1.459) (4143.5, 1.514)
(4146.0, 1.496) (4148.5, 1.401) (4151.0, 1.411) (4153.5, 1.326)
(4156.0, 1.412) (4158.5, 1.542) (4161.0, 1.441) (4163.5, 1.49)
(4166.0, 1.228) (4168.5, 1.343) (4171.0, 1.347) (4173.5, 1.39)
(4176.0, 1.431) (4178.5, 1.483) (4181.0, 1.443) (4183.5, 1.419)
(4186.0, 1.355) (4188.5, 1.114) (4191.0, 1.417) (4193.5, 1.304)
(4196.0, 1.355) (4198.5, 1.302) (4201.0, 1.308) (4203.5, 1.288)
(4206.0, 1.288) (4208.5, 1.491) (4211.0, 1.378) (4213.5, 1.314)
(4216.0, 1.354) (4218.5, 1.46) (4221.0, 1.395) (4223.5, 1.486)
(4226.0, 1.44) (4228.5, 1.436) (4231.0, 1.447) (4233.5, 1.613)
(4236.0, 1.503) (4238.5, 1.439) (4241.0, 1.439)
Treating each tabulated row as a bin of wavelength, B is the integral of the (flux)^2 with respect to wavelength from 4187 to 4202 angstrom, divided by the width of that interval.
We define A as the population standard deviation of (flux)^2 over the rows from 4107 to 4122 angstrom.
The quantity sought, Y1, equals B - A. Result 1.5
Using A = 0.17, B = 1.70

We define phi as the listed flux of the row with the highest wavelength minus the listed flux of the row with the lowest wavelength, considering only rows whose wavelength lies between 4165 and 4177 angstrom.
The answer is 0.20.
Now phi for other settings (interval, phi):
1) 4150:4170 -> -0.07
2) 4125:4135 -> -0.09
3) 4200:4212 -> 0.07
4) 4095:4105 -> 0.18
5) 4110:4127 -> -0.13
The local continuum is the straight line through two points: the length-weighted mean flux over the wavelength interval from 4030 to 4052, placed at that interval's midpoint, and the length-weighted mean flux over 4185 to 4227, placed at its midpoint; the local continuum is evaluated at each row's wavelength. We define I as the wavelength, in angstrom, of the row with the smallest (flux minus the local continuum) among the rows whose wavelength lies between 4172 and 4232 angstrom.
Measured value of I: 4188.5 angstrom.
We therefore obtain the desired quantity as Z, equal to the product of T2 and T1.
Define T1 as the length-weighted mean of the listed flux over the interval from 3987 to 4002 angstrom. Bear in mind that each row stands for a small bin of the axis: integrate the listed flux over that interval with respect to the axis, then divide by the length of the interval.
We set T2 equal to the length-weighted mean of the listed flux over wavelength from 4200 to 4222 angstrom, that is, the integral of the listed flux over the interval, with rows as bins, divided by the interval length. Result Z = 2.3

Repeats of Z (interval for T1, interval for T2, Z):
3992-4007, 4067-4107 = 2.7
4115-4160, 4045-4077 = 2.3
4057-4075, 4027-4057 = 2.2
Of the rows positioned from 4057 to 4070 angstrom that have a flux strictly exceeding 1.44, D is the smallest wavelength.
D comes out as 4058.5 angstrom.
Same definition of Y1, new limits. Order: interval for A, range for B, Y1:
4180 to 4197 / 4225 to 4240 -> 1.9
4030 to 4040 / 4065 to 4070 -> 2.1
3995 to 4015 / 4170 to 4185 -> 1.3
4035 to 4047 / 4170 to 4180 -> 1.9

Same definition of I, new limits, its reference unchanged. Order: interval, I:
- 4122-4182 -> 4166.0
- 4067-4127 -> 4068.5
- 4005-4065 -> 4033.5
